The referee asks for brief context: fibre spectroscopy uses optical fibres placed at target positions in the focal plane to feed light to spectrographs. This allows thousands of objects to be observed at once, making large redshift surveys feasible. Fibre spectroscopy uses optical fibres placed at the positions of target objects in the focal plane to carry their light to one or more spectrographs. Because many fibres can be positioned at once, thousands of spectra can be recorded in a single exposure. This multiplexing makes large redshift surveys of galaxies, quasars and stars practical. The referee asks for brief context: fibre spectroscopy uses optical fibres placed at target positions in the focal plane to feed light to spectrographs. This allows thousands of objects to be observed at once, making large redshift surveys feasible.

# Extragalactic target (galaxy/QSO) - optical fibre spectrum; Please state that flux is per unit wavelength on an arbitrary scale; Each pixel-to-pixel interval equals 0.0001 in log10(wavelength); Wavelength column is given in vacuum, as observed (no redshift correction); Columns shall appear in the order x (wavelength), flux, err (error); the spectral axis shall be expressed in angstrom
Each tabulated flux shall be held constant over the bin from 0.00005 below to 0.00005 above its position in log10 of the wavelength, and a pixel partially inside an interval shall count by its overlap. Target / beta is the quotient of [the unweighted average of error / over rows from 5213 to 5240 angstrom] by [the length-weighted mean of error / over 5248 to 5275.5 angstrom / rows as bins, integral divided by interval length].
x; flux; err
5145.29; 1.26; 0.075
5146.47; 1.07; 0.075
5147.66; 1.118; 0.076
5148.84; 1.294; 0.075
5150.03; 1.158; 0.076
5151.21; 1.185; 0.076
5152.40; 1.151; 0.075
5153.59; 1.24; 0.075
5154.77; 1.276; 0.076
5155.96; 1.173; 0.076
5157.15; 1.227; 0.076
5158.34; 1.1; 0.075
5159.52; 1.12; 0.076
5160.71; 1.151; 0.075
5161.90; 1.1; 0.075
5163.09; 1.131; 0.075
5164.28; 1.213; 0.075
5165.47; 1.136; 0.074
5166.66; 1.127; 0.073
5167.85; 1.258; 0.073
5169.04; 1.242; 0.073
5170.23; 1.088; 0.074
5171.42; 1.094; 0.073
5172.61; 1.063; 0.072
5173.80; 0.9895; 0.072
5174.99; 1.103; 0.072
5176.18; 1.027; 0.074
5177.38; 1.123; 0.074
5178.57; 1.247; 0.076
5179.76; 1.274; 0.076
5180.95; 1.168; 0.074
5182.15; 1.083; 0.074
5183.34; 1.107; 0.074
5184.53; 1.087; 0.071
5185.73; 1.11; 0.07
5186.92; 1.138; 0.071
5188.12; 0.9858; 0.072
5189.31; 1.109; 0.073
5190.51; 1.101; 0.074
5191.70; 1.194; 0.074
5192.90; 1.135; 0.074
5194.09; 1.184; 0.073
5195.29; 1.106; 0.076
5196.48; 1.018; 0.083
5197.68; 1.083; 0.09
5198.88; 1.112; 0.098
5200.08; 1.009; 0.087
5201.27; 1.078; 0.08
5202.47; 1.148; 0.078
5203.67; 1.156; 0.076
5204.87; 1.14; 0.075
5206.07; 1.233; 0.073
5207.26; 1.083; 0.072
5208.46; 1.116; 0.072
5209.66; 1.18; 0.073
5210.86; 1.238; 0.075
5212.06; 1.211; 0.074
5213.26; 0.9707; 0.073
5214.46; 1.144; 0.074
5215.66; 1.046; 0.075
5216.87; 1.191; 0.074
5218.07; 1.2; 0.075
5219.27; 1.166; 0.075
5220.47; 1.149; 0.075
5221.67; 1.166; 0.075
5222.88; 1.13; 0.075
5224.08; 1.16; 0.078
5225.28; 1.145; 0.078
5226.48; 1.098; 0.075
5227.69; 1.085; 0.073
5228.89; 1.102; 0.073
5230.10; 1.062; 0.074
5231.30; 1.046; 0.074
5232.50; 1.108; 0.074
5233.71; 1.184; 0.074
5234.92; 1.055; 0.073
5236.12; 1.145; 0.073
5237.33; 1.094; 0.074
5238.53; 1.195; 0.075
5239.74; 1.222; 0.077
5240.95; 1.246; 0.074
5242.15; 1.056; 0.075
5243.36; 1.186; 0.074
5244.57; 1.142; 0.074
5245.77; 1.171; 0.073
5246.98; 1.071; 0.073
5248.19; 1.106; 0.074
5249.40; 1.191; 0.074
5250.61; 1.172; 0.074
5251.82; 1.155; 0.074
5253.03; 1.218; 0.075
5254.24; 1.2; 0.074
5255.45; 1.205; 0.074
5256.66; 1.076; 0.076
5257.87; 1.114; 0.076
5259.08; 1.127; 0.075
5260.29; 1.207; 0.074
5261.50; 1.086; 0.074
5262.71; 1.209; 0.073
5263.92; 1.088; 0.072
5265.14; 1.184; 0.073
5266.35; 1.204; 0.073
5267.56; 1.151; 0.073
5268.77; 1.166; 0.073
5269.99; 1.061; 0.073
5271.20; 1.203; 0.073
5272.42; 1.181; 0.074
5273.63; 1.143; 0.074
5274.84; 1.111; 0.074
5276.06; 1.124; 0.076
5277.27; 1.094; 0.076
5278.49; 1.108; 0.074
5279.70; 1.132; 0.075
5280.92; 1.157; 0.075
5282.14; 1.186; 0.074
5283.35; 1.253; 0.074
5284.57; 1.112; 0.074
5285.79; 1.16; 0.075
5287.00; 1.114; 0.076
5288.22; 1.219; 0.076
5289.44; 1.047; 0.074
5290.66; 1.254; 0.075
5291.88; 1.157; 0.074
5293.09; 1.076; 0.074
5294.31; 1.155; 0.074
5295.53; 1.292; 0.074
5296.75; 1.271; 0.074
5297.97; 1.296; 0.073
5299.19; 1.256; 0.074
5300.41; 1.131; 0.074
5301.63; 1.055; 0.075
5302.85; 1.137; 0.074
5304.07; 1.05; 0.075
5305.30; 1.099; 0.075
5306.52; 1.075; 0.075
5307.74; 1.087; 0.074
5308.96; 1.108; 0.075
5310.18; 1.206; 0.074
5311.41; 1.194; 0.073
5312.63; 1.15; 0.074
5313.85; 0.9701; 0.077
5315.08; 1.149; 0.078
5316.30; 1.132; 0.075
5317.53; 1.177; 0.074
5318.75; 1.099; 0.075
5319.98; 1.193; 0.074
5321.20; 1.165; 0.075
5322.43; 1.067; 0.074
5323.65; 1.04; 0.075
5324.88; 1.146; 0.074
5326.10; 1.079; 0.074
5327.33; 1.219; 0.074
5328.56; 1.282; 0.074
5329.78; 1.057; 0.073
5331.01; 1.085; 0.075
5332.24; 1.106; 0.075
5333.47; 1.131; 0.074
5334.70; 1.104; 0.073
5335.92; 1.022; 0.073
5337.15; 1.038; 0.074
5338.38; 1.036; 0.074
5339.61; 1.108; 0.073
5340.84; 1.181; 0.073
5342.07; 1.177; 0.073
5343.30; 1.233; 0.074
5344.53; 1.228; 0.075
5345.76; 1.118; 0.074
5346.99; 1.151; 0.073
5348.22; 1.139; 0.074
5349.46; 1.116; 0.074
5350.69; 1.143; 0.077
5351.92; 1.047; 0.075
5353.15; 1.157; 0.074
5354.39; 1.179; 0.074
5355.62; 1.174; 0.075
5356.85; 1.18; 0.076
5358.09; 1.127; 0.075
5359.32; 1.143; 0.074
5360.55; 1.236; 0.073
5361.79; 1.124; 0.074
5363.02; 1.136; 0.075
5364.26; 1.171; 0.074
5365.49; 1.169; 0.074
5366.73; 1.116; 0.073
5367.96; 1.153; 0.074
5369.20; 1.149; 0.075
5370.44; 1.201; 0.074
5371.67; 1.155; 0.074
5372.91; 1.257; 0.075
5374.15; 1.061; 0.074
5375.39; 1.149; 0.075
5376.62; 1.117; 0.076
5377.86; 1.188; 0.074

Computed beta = 1.01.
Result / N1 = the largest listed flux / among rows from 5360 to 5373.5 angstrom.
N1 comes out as 1.257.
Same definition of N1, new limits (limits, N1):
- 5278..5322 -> 1.296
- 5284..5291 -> 1.254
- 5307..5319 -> 1.206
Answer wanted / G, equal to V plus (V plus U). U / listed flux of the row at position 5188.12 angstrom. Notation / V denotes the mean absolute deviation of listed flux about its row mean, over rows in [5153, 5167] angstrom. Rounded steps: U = 0.9858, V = 0.050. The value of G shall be 1.09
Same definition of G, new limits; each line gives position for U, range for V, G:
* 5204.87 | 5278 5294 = 1.24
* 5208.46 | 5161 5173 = 1.23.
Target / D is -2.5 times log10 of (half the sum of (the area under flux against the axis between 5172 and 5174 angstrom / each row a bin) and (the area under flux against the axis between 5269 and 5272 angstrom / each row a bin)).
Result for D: -1.09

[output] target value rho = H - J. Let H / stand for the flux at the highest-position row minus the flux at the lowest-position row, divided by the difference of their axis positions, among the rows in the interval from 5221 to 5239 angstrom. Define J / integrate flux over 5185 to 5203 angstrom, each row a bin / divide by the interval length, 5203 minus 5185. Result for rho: -1.10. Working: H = 0.002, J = 1.10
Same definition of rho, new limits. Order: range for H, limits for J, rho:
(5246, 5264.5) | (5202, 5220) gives -1.15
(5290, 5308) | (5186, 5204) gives -1.11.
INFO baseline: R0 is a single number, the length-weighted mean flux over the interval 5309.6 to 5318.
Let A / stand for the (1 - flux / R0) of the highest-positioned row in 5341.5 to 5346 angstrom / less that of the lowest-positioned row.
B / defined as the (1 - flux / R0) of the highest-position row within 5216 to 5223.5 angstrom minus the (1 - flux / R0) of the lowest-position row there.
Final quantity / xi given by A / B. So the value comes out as 1.0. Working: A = 0.05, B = 0.05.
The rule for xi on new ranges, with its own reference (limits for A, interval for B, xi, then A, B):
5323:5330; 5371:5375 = -0.2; -0.01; 0.08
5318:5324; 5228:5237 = -1.4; 0.05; -0.04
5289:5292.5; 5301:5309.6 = 2.1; -0.10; -0.05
